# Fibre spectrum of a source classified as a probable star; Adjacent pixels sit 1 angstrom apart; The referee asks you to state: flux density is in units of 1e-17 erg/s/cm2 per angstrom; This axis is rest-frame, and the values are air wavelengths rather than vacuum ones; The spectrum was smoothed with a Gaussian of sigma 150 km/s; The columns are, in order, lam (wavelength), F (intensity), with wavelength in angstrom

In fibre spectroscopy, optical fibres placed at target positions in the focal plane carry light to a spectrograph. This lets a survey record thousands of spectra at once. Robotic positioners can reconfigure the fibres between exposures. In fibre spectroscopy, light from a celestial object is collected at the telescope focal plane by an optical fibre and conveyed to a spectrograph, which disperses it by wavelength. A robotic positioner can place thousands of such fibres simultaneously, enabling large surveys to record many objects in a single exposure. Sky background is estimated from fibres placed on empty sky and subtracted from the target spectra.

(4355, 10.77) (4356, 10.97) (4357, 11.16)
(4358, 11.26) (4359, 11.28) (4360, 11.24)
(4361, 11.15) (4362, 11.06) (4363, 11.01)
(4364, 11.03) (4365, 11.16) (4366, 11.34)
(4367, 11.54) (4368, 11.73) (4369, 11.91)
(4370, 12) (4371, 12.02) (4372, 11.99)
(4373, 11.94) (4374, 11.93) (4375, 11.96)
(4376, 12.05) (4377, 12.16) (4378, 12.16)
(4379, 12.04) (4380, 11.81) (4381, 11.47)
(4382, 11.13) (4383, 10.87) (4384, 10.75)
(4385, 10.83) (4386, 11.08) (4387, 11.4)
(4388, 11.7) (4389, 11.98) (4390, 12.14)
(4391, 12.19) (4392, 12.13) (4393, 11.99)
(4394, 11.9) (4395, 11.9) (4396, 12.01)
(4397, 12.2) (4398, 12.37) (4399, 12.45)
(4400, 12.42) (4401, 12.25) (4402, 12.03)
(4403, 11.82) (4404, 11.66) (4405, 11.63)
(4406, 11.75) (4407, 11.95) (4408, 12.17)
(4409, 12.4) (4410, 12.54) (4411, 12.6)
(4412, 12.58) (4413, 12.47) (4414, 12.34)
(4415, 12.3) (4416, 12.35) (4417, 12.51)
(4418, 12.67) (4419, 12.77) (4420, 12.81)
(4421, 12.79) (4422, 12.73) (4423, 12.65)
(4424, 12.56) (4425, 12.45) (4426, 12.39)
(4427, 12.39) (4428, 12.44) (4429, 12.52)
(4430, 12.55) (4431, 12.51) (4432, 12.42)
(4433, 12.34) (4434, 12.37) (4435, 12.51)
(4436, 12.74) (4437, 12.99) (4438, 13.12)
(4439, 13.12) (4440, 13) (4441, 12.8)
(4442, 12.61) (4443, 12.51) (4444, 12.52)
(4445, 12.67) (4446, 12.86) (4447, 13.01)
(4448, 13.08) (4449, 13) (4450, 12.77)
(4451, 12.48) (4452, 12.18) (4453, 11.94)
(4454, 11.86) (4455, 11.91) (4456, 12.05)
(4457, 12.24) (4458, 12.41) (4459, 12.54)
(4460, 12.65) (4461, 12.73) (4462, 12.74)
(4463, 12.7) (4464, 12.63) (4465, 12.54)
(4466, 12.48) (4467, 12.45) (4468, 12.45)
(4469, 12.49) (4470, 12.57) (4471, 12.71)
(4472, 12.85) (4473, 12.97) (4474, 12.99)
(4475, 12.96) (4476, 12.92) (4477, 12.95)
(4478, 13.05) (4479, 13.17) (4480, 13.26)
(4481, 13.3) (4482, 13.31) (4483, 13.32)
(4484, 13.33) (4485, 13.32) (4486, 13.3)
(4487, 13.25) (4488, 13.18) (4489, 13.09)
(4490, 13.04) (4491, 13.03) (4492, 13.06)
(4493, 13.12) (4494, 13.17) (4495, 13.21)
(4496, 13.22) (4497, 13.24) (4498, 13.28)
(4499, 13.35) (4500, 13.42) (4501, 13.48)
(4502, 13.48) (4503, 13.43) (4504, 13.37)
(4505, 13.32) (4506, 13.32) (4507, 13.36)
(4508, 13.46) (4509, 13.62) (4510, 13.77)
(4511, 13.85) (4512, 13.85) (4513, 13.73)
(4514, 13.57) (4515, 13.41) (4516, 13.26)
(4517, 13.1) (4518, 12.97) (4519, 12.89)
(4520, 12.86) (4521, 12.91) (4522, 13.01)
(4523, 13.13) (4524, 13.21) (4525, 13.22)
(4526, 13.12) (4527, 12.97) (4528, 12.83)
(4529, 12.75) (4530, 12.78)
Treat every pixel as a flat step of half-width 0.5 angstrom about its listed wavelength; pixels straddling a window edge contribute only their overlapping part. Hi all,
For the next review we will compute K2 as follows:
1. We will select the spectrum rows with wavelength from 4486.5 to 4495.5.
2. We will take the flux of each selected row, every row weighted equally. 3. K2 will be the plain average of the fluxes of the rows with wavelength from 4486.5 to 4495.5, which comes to 13.1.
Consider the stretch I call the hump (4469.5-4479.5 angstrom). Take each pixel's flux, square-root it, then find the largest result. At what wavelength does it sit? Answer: 4479 angstrom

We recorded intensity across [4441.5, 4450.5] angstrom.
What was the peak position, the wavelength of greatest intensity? 4448 angstrom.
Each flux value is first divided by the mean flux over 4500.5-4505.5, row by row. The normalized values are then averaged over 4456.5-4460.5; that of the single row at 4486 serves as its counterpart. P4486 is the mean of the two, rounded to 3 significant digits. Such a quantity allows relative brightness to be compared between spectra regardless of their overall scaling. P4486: 0.960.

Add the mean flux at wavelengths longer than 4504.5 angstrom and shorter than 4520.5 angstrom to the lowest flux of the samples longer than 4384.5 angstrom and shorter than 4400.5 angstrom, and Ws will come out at 24.2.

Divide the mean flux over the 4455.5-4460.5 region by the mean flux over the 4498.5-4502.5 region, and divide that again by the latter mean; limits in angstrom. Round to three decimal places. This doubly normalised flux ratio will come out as 0.069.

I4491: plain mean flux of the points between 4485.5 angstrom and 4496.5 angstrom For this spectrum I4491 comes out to 13.2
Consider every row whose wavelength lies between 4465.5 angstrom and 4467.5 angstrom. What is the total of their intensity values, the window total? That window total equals 24.9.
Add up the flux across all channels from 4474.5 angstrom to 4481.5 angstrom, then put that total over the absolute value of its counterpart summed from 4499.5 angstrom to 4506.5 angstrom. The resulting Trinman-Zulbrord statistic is 0.98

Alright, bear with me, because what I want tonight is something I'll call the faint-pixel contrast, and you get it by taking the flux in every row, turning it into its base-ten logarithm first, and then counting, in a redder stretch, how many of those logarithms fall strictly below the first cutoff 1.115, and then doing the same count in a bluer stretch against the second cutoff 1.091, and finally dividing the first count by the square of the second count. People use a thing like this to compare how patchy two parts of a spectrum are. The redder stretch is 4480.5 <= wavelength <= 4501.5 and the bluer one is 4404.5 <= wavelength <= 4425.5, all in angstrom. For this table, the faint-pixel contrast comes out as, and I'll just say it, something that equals 0.040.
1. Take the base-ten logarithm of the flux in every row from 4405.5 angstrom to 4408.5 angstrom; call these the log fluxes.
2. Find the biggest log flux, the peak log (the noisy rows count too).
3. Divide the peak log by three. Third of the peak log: 0.362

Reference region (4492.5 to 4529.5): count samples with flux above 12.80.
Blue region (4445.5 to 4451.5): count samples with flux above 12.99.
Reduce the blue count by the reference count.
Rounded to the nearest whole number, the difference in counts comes -33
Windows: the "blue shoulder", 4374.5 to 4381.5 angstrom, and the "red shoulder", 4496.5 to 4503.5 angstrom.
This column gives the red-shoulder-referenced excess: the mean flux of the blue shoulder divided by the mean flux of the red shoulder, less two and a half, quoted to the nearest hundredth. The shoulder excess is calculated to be -1.61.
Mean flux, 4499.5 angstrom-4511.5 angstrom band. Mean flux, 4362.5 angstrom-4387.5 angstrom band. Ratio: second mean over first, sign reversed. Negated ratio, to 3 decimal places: -0.858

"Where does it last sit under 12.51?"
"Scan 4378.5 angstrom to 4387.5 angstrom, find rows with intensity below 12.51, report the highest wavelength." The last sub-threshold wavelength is 4387 angstrom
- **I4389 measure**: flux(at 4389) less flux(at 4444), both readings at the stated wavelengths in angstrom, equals -0.54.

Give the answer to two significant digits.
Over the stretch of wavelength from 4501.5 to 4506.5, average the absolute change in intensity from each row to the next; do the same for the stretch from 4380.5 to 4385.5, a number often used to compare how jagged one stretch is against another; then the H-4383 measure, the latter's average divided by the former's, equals 5.0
